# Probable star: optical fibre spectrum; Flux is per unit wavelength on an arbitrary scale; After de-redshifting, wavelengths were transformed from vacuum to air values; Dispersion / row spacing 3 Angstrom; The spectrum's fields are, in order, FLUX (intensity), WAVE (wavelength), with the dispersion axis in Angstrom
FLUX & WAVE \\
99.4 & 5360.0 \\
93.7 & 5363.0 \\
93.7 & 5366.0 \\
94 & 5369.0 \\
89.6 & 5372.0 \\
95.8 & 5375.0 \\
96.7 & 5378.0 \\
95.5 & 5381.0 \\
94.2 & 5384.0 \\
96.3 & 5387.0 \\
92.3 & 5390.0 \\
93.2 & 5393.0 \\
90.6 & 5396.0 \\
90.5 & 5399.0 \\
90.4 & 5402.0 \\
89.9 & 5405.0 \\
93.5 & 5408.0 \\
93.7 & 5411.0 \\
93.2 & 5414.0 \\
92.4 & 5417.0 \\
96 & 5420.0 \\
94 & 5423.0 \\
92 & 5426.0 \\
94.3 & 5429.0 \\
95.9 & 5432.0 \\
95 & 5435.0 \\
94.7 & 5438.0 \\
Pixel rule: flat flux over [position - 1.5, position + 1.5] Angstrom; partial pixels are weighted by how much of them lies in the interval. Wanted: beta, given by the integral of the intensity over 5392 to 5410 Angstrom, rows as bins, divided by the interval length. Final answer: 91.4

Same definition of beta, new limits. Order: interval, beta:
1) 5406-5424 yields 93.7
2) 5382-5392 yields 94.3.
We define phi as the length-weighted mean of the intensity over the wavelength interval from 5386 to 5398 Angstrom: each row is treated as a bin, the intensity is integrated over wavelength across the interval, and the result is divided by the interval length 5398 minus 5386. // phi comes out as 92.9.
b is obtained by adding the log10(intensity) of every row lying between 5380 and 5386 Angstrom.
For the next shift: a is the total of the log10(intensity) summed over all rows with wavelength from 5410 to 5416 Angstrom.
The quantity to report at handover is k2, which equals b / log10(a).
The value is 6.64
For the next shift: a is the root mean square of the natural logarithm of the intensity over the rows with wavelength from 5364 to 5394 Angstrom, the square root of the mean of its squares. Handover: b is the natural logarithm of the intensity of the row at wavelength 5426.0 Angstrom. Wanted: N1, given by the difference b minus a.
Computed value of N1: -0.023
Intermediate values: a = 4.54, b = 4.52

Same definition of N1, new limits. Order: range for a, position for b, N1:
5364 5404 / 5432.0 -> 0.028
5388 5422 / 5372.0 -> -0.030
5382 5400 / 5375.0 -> 0.031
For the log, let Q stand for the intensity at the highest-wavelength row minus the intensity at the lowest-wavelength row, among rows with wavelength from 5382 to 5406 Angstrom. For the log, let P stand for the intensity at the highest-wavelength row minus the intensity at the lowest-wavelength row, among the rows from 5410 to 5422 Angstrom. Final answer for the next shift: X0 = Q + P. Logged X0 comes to -2.0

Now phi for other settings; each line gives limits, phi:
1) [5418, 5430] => 94.0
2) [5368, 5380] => 94.1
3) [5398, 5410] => 91.2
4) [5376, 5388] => 95.7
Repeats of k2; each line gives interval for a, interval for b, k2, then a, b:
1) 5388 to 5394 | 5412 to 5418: 6.61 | 3.93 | 3.94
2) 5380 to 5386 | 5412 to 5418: 6.59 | 3.95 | 3.94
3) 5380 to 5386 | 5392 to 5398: 6.58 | 3.95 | 3.93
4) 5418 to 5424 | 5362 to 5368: 6.60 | 3.96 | 3.94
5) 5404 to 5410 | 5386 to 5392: 6.65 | 3.92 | 3.95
